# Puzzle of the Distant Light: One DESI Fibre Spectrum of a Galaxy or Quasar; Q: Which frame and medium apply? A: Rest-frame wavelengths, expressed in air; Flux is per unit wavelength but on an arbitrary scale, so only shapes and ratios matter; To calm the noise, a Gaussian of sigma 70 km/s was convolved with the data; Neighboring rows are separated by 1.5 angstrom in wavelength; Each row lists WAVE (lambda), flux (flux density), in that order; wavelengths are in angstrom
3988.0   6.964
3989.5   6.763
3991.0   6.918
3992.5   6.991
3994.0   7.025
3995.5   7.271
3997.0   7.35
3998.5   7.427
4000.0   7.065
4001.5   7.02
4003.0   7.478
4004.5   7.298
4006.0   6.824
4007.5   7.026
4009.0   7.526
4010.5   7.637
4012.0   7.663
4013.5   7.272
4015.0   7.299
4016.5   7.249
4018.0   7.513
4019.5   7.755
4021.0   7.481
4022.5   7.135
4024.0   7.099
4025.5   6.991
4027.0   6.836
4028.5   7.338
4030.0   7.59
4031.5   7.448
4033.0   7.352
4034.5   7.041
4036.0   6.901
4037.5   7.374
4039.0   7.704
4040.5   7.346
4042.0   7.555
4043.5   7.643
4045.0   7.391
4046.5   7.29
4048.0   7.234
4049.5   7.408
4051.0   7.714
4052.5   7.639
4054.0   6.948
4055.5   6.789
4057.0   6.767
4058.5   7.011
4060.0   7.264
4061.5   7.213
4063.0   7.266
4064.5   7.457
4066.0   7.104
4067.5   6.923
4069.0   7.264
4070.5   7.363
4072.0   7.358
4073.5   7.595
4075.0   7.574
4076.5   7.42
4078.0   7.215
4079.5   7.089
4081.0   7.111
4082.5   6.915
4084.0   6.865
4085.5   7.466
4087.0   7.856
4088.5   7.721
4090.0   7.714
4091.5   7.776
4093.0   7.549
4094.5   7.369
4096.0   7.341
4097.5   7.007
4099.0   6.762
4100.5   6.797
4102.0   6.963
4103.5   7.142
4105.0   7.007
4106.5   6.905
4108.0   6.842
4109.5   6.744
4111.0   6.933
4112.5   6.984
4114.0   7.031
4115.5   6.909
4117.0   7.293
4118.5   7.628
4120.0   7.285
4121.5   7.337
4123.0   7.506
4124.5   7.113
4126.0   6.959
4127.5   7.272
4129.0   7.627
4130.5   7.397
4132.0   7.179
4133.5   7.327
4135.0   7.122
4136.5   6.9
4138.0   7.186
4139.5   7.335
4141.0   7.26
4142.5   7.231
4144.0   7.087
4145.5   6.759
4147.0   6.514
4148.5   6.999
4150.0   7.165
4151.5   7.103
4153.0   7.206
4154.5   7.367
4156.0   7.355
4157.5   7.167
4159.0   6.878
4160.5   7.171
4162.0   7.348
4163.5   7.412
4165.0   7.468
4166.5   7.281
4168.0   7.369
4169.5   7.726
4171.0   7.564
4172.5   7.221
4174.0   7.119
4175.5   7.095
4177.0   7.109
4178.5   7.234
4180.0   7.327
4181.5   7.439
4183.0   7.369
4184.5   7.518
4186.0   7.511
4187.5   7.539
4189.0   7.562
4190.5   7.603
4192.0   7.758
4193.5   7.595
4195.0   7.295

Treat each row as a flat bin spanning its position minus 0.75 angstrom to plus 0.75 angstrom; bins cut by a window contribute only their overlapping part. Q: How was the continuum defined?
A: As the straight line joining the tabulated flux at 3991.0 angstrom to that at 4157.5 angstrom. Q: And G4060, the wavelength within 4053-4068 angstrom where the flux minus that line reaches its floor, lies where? 4057.0 angstrom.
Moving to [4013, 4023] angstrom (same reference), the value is 4022.5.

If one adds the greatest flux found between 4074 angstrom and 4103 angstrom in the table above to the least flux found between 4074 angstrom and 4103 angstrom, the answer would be 14.6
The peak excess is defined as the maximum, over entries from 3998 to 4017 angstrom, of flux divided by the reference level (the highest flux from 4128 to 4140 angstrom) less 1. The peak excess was 0.00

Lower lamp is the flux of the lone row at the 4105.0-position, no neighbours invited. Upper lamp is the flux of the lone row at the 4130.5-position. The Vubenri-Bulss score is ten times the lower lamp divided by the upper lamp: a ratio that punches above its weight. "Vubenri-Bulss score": 9.5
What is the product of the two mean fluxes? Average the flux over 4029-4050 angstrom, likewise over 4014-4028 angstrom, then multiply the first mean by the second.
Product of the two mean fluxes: 53.6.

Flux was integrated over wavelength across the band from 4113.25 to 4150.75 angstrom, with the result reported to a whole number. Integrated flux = 269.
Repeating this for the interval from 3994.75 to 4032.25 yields 274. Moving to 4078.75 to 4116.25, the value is 268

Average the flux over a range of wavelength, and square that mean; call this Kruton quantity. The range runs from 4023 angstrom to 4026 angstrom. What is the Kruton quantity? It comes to 50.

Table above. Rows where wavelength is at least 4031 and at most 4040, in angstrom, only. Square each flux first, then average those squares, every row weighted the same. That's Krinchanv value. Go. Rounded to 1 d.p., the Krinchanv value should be 53.4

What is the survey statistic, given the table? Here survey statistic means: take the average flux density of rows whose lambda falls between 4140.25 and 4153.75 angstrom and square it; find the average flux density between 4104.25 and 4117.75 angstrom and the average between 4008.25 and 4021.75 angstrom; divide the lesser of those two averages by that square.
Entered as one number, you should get 0.141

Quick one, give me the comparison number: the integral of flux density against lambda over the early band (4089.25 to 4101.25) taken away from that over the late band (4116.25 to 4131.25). 23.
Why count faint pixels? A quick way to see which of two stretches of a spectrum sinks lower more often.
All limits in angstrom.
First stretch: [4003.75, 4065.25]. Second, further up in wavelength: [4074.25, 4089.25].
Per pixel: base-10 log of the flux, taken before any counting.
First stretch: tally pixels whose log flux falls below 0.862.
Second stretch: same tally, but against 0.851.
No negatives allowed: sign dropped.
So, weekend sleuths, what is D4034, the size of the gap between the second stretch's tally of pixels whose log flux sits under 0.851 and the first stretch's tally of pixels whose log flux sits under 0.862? 15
